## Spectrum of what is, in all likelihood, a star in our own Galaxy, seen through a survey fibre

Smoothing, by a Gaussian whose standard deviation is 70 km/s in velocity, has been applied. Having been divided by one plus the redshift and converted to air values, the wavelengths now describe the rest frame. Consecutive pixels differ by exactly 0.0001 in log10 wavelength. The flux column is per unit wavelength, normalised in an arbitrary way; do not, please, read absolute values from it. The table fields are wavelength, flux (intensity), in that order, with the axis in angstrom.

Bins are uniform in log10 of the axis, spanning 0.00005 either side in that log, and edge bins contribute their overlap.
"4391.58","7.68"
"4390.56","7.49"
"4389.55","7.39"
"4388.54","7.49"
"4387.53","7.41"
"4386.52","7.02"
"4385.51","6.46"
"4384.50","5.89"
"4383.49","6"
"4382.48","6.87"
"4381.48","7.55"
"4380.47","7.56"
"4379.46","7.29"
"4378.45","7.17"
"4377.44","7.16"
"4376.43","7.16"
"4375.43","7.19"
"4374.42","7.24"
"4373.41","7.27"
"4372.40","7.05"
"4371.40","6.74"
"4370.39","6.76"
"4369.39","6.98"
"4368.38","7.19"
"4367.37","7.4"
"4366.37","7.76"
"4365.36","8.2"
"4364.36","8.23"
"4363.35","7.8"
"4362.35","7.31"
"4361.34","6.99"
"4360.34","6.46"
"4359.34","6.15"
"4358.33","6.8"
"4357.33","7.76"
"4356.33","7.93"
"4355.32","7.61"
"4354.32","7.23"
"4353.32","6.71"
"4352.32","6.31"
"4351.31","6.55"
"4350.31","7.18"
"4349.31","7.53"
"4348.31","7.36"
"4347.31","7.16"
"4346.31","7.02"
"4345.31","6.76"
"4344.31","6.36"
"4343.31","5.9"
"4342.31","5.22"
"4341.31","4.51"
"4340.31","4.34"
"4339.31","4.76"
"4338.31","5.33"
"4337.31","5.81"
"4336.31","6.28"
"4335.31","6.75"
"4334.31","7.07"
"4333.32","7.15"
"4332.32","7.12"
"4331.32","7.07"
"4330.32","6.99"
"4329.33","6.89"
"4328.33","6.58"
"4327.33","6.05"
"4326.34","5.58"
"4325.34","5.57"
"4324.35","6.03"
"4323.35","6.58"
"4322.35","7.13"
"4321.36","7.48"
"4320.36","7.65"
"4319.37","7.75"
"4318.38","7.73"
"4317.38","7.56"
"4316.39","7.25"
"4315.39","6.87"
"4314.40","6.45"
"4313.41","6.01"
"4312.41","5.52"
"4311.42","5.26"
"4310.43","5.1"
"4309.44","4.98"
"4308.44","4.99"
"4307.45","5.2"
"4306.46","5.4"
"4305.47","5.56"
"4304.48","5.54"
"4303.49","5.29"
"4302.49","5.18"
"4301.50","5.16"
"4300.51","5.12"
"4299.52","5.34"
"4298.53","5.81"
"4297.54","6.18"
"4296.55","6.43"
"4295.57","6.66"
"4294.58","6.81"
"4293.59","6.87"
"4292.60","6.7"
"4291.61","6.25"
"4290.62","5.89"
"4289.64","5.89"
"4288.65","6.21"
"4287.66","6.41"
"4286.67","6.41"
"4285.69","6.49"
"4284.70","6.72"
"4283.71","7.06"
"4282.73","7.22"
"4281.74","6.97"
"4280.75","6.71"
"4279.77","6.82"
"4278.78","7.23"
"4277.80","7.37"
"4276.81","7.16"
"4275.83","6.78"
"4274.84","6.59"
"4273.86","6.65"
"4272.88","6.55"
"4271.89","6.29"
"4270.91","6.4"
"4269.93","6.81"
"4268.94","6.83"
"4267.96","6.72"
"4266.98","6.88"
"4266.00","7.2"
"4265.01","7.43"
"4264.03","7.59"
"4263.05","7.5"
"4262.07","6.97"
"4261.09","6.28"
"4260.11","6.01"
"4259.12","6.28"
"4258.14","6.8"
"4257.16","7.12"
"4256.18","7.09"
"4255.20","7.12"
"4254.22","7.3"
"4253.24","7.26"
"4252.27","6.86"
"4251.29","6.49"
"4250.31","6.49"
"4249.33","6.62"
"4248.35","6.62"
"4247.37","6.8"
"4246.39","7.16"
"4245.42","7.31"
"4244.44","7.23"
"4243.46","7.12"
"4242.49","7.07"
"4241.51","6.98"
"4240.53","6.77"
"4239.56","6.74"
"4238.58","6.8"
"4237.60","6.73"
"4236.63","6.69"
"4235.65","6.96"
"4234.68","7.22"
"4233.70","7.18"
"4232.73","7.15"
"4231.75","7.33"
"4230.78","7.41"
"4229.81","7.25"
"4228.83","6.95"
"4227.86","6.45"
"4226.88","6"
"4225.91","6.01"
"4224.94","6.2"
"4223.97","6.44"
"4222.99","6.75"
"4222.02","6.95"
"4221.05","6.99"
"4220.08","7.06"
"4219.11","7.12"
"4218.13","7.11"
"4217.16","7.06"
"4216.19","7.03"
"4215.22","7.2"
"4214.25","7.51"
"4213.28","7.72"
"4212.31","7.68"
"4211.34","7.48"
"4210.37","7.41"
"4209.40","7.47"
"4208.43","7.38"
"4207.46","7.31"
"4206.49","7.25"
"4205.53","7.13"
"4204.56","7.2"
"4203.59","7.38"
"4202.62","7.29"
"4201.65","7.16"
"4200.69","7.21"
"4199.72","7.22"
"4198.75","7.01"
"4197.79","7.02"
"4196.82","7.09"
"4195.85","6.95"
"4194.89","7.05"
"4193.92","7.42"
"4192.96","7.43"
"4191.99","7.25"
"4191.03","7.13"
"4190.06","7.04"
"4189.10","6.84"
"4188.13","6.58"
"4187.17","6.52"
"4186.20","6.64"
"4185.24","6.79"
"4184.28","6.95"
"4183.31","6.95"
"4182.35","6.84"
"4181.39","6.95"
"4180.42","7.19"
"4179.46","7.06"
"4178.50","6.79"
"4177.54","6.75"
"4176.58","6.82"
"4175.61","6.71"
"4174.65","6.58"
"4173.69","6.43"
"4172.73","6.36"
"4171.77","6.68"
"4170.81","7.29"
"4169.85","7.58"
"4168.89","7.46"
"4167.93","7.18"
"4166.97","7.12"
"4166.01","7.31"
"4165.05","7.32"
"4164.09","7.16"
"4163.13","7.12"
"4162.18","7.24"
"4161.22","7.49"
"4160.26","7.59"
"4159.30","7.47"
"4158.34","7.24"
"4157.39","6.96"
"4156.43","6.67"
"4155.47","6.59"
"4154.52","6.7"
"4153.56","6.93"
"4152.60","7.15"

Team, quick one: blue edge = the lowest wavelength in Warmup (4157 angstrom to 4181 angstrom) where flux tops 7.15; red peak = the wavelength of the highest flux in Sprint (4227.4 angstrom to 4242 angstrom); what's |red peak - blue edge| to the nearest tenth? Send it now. 72.4 angstrom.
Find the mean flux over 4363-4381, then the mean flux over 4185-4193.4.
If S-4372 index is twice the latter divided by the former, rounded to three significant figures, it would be 1.88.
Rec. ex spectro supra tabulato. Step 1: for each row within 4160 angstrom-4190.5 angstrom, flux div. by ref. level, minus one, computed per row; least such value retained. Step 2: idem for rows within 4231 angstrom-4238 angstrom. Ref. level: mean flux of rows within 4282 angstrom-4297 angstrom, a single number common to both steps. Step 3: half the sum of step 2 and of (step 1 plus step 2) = 0.01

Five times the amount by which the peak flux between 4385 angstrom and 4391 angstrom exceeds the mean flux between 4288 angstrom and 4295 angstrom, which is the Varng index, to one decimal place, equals 5.6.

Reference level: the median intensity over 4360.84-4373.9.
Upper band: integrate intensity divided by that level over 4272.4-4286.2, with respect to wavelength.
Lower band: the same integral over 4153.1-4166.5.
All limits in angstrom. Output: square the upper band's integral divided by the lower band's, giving 0.99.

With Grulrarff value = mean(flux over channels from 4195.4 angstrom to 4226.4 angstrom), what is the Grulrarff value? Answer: 7.1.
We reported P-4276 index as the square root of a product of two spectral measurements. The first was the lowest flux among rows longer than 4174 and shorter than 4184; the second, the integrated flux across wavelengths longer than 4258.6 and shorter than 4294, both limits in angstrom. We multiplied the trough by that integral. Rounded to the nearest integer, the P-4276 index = 40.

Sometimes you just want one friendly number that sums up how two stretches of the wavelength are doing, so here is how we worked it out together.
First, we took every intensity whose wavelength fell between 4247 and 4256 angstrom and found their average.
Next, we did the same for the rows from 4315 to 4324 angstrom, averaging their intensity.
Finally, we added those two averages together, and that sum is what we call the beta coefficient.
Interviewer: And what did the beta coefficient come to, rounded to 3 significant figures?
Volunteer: 14.2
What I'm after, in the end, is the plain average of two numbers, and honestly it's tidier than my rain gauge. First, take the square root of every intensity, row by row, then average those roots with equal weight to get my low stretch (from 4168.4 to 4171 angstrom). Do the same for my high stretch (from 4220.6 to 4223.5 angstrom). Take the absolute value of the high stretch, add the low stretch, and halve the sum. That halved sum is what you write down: 2.68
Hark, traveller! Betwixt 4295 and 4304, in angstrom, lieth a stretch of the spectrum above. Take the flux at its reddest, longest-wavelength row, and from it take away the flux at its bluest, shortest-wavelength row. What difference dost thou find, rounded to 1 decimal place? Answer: -1.4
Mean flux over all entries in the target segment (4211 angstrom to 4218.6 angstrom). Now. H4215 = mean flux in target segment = 7.35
